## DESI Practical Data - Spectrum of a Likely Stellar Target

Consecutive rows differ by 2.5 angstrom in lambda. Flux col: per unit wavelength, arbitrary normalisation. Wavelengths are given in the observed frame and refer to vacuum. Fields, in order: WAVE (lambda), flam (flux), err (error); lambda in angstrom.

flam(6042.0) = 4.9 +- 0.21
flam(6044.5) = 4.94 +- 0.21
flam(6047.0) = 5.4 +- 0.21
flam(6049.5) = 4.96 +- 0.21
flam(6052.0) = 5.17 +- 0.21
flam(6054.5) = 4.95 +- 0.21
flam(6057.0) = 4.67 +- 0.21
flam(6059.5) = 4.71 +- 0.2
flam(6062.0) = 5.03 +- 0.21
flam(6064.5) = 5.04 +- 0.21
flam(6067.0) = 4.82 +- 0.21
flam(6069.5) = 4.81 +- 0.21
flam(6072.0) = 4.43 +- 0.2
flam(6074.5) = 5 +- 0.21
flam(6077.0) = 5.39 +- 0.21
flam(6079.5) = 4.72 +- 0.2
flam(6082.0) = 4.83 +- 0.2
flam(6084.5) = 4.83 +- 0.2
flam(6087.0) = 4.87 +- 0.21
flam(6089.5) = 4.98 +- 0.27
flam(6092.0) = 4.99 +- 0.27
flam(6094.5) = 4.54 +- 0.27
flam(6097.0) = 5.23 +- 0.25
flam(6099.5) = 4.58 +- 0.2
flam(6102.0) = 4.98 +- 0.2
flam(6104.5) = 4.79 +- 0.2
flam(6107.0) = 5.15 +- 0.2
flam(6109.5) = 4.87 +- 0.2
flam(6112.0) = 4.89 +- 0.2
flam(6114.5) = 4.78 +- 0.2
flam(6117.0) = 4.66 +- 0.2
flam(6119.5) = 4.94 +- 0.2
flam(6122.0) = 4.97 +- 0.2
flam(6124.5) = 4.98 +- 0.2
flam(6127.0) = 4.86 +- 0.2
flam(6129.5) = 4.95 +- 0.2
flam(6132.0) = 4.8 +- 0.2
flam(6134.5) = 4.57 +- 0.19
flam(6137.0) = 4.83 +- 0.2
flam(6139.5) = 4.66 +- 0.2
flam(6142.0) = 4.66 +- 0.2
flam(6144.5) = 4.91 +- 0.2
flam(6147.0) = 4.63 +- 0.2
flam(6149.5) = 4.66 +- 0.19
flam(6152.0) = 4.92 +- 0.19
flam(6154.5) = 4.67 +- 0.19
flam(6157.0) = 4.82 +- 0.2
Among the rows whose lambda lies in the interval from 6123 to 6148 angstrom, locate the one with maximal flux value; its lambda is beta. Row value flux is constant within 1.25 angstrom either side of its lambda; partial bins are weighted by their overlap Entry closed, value 6124.5 angstrom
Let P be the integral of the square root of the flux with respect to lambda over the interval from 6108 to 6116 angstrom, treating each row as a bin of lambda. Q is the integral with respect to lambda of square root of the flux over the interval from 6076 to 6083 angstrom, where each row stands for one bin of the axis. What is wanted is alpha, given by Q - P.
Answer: -2.0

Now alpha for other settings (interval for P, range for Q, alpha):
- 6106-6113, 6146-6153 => -0.4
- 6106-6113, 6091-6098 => -0.1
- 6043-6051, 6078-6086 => -0.5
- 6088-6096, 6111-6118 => -2.3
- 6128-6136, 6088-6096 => 0.1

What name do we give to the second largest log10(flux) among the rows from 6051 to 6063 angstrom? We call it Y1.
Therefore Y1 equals 0.702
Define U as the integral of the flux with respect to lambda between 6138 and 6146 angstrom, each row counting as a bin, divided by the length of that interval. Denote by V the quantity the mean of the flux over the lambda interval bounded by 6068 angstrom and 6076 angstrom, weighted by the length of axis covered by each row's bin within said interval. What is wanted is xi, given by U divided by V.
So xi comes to 0.99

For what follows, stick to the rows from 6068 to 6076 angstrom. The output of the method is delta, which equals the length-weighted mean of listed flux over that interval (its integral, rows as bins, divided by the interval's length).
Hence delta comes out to 4.77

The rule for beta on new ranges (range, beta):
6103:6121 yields 6107.0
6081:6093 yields 6092.0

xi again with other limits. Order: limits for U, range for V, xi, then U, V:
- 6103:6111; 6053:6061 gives 1.03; 4.94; 4.80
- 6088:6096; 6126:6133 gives 1.00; 4.85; 4.87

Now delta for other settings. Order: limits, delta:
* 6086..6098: 4.92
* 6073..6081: 5.01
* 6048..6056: 5.03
